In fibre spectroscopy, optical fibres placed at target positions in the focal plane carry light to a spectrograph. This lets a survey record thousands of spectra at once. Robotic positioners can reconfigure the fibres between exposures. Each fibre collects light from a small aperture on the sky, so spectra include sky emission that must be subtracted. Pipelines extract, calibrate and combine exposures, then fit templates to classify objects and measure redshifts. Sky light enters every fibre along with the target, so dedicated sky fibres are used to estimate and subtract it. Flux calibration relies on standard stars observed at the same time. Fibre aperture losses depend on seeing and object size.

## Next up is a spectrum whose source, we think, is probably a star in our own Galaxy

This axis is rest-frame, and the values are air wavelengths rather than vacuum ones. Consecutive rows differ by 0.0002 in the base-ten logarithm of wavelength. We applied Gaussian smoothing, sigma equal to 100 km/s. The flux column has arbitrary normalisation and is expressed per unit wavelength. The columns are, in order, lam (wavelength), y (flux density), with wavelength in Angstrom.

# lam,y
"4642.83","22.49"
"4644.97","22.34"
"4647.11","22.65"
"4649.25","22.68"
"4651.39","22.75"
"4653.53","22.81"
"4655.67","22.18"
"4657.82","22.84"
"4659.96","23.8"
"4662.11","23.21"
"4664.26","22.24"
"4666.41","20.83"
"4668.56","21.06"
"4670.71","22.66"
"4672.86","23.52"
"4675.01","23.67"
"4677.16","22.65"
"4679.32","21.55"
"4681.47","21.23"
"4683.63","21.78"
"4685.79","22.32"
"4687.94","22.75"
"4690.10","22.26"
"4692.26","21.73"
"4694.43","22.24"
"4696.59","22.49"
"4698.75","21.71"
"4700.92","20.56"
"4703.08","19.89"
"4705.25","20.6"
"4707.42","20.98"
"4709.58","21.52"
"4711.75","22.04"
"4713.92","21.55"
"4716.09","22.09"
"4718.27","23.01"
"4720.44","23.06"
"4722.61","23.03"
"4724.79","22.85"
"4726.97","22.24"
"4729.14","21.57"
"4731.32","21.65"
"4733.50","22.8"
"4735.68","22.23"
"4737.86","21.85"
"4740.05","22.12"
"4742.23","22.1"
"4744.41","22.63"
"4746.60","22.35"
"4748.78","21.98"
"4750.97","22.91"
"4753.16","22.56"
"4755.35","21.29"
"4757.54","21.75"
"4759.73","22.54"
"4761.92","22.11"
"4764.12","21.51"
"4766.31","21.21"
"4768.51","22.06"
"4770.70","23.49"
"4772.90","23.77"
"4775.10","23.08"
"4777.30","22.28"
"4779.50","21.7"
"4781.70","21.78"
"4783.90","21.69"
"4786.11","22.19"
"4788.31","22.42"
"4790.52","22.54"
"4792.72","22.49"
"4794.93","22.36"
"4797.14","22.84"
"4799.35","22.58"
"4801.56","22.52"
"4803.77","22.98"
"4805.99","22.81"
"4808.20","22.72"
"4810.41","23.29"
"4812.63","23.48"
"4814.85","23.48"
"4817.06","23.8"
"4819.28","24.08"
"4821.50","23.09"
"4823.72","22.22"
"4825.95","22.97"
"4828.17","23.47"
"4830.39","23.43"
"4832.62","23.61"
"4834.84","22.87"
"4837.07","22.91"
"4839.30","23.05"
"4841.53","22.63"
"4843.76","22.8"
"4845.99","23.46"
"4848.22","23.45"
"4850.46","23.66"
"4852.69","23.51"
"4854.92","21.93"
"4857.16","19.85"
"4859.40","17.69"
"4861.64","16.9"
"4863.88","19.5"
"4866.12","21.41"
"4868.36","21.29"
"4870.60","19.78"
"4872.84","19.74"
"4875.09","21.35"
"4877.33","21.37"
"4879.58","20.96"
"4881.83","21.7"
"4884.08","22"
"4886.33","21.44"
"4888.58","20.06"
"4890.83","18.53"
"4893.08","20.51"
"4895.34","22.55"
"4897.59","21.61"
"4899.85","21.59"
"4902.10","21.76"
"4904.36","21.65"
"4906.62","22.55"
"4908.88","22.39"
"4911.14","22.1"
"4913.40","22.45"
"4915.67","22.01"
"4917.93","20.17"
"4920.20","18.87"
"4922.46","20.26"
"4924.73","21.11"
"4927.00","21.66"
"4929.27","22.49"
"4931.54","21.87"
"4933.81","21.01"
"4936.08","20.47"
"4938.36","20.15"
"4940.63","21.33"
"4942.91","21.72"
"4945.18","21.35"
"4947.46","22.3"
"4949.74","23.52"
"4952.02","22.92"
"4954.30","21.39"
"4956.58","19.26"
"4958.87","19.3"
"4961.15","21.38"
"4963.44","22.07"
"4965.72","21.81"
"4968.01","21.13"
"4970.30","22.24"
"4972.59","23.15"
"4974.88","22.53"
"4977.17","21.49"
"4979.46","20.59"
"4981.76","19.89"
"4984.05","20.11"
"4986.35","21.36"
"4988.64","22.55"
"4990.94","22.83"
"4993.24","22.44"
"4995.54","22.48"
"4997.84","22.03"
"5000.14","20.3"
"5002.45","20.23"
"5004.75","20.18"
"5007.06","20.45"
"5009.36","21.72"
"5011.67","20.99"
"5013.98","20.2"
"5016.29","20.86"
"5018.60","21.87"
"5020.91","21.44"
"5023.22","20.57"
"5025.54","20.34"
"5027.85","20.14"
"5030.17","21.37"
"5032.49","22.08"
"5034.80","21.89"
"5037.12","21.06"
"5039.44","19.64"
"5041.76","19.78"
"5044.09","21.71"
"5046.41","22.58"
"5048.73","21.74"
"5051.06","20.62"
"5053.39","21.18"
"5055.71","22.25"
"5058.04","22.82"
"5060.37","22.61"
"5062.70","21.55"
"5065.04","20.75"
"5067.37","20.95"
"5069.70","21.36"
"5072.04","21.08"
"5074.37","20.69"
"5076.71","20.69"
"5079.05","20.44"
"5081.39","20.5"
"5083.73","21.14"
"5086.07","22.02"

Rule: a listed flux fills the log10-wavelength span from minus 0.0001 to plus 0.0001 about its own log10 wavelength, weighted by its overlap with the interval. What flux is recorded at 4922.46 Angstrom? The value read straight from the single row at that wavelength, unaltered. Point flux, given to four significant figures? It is 20.26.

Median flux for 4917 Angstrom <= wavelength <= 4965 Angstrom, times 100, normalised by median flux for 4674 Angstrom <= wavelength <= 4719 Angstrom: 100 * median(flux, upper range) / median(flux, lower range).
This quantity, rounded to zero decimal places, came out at 98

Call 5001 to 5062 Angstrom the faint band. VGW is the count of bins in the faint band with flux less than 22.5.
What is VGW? 23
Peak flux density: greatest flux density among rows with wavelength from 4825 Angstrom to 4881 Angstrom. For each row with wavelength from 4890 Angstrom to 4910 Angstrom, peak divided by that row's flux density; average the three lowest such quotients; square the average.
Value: 1.11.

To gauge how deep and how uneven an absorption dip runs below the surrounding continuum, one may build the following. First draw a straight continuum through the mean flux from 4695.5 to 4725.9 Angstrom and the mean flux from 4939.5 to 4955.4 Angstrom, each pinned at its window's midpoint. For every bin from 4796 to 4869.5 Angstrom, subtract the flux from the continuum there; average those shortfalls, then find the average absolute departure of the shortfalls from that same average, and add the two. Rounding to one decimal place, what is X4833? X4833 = 0.7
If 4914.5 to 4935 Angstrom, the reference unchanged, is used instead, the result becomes 1.9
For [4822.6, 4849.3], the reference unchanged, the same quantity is -0.8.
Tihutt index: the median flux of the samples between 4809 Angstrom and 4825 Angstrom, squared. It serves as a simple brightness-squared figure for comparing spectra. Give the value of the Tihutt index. 551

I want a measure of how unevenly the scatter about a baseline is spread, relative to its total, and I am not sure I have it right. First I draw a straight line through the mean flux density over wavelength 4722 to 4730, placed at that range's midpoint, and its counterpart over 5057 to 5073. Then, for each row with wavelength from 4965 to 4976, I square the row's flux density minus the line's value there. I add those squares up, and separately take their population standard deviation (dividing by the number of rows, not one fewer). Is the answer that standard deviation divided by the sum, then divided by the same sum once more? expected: 0.07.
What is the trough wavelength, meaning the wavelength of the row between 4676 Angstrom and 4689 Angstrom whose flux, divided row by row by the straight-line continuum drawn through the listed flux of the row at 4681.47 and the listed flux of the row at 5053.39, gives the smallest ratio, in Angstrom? 4681.47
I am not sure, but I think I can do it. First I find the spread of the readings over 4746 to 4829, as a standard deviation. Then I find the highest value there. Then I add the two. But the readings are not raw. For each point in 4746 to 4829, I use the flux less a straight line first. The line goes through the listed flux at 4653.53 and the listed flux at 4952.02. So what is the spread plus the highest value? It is 1.9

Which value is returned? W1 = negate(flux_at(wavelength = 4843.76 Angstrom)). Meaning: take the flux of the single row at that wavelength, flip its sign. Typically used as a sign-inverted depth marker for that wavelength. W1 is -22.8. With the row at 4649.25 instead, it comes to -22.7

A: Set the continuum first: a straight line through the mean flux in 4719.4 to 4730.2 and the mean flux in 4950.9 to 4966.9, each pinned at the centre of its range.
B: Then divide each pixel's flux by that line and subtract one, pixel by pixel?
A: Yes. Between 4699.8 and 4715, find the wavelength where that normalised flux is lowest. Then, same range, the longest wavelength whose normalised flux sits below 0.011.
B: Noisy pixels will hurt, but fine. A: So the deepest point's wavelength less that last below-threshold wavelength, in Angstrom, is -10.8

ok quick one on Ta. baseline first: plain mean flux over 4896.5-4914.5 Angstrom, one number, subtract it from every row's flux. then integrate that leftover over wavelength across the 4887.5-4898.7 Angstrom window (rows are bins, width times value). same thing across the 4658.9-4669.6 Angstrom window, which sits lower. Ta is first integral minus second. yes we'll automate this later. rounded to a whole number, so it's -18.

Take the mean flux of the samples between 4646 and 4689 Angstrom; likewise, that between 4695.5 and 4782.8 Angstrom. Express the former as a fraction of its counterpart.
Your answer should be 1.02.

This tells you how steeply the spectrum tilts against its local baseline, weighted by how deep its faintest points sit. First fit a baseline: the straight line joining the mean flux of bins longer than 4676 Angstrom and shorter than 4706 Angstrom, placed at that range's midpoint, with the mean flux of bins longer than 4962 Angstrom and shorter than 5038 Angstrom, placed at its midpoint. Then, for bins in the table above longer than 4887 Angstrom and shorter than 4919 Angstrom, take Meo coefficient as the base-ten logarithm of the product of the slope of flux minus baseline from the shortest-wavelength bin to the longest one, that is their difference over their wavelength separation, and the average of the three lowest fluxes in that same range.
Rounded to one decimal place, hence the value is -1.0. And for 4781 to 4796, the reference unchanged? 0.0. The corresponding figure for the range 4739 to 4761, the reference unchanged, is -0.3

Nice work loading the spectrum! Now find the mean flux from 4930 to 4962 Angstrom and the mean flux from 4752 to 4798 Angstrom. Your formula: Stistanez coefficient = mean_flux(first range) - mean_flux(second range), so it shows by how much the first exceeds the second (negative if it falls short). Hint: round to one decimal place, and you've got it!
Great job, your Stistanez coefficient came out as -1.0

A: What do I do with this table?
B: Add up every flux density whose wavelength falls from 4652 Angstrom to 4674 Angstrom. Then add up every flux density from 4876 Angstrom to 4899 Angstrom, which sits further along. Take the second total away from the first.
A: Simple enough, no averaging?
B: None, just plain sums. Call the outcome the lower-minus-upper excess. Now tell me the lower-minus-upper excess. 14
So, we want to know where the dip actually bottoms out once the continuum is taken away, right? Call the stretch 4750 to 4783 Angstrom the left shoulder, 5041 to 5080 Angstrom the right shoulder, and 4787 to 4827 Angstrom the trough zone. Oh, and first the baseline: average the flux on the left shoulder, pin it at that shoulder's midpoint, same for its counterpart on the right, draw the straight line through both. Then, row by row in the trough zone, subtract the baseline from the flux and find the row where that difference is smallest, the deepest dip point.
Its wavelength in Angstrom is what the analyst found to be 4823.72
